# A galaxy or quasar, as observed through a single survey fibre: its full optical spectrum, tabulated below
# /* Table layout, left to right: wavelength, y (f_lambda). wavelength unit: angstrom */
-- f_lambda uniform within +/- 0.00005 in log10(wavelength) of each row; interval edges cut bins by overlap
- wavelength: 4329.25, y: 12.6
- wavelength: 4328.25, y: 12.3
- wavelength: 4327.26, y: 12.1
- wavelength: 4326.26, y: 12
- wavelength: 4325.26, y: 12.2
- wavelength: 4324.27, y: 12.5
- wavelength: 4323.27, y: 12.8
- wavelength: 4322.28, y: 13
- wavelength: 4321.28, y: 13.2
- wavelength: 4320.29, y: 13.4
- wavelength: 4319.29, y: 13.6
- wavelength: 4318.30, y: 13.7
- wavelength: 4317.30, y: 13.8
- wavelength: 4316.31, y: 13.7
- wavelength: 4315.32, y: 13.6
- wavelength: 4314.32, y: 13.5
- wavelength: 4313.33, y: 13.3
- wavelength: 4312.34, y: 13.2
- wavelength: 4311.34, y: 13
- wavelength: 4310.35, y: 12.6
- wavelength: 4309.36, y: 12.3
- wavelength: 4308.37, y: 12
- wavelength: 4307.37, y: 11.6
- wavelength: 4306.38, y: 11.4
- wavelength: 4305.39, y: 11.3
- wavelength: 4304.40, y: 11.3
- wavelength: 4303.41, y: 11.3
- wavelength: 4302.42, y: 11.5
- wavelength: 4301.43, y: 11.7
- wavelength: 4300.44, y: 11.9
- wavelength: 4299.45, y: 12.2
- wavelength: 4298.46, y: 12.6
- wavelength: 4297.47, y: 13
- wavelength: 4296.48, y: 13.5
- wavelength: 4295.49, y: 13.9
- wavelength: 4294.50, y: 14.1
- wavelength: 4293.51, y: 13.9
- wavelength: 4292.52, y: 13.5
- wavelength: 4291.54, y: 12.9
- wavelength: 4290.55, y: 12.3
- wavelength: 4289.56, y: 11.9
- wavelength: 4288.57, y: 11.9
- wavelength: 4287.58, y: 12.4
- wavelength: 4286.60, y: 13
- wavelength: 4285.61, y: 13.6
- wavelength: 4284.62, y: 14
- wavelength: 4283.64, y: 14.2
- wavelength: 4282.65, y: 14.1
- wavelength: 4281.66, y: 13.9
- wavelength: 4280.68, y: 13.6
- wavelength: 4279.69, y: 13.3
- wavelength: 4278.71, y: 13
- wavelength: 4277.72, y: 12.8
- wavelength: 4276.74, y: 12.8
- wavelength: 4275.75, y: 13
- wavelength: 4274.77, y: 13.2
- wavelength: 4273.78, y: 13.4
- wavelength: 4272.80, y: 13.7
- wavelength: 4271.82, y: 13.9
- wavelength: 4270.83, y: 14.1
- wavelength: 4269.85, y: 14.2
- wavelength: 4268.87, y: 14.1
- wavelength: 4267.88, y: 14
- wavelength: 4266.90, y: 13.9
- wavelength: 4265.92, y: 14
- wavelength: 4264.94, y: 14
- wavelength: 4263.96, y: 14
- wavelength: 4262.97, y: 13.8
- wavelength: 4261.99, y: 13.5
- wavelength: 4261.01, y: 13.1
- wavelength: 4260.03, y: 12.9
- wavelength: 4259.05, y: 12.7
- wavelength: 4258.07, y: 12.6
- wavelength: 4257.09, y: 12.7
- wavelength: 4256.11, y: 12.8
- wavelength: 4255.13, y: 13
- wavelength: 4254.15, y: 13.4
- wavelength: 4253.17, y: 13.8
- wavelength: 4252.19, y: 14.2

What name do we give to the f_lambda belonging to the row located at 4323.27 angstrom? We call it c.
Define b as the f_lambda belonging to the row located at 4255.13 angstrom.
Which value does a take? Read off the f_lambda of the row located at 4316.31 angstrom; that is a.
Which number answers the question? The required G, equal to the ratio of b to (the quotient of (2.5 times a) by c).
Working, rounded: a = 13.7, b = 13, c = 12.8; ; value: 4.9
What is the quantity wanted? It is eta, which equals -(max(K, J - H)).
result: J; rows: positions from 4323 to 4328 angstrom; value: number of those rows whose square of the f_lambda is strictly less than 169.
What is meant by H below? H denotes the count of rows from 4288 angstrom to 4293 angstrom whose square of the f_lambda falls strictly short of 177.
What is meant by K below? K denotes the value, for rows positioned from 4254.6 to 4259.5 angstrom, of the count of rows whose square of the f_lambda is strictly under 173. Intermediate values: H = 4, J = 5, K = 5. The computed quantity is -5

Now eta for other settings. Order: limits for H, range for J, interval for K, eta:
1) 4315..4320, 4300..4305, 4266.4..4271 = -5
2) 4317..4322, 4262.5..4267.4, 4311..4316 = -1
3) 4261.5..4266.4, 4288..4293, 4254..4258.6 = -4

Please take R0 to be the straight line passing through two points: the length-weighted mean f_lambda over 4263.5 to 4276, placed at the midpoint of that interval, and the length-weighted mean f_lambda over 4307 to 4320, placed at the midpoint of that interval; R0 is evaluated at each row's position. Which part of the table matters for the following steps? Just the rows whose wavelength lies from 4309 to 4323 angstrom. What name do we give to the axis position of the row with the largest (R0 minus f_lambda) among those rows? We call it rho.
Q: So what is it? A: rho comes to 4309.36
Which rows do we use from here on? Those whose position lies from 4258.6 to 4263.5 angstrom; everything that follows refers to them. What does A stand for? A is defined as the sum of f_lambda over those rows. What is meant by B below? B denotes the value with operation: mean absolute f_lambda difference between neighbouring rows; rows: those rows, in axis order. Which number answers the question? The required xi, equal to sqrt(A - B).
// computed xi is 8.11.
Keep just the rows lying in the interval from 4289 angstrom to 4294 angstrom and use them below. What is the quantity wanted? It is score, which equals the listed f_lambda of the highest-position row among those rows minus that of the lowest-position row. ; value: 2.0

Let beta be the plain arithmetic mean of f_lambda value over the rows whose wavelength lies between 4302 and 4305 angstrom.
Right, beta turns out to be 11.4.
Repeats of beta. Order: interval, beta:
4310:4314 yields 13.0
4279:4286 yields 13.8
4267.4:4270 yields 14.1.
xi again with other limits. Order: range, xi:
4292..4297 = 8.28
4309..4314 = 8.01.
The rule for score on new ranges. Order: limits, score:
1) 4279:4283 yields 0.8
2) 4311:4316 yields 0.6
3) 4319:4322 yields -0.4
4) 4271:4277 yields -1.1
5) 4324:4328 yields -0.4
